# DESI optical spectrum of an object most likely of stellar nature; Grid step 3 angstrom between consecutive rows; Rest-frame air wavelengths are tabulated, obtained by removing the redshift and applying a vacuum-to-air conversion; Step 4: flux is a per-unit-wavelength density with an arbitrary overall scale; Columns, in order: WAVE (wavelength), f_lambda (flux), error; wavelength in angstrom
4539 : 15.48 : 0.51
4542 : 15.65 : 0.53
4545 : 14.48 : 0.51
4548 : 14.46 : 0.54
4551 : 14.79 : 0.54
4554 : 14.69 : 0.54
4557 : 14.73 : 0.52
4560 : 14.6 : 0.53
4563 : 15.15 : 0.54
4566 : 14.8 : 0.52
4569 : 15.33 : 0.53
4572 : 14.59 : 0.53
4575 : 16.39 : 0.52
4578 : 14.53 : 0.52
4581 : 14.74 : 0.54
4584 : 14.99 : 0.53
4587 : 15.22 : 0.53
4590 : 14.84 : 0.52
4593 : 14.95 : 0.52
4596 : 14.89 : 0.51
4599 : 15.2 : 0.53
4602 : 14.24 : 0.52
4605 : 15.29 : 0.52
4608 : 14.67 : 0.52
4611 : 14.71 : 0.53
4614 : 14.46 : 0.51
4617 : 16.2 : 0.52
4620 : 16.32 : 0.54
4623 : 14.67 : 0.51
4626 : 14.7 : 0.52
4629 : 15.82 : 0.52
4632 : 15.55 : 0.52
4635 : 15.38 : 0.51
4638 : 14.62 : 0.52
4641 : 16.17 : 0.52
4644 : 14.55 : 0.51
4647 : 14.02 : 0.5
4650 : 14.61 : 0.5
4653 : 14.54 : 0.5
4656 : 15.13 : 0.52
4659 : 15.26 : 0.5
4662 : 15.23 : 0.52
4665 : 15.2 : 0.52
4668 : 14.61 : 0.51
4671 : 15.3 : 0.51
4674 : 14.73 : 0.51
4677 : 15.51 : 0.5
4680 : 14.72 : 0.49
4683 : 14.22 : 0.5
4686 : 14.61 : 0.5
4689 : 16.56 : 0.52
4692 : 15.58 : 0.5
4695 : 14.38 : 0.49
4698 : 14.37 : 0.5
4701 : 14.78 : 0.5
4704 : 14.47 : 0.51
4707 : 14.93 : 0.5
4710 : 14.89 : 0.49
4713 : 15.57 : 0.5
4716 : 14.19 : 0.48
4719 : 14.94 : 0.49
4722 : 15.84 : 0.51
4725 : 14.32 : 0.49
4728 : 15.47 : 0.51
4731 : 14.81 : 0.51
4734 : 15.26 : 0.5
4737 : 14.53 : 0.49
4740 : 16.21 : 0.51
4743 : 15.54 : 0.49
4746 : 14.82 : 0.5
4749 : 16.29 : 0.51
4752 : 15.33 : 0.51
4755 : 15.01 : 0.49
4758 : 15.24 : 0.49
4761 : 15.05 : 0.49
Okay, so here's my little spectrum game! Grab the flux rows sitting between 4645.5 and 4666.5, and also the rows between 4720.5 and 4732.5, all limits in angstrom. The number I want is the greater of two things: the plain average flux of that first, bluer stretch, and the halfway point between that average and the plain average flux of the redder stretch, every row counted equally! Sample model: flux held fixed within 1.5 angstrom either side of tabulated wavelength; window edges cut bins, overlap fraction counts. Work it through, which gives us 15.0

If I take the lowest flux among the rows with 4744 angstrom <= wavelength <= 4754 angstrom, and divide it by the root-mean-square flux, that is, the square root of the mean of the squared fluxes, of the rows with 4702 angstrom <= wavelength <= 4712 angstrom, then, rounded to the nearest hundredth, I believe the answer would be 1.00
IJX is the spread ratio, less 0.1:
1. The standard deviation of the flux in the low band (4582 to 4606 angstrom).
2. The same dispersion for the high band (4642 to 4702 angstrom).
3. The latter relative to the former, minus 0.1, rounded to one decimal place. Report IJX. 1.7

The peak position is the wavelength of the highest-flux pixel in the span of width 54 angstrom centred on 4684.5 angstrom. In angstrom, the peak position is 4689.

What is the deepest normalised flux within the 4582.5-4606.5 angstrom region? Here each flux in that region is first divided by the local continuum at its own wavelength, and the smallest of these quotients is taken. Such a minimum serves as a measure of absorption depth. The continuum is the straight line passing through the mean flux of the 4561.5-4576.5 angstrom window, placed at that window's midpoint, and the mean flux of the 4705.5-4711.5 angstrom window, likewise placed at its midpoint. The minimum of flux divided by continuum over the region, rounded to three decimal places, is 0.939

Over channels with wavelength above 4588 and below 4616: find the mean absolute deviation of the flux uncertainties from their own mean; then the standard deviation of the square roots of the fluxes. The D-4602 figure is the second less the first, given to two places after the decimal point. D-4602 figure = 0.04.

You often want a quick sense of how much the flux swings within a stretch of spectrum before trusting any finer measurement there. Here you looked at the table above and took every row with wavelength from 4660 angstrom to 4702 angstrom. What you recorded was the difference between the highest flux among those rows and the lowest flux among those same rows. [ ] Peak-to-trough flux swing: 2.34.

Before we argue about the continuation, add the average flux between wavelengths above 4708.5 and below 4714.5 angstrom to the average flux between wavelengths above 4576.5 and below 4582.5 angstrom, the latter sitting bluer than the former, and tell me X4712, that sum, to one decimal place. 29.9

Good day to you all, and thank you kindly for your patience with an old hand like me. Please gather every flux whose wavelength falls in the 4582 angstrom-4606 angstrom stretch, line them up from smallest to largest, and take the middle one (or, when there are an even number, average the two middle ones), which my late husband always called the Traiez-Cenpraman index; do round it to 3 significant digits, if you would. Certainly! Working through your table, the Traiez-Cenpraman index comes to 15.0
